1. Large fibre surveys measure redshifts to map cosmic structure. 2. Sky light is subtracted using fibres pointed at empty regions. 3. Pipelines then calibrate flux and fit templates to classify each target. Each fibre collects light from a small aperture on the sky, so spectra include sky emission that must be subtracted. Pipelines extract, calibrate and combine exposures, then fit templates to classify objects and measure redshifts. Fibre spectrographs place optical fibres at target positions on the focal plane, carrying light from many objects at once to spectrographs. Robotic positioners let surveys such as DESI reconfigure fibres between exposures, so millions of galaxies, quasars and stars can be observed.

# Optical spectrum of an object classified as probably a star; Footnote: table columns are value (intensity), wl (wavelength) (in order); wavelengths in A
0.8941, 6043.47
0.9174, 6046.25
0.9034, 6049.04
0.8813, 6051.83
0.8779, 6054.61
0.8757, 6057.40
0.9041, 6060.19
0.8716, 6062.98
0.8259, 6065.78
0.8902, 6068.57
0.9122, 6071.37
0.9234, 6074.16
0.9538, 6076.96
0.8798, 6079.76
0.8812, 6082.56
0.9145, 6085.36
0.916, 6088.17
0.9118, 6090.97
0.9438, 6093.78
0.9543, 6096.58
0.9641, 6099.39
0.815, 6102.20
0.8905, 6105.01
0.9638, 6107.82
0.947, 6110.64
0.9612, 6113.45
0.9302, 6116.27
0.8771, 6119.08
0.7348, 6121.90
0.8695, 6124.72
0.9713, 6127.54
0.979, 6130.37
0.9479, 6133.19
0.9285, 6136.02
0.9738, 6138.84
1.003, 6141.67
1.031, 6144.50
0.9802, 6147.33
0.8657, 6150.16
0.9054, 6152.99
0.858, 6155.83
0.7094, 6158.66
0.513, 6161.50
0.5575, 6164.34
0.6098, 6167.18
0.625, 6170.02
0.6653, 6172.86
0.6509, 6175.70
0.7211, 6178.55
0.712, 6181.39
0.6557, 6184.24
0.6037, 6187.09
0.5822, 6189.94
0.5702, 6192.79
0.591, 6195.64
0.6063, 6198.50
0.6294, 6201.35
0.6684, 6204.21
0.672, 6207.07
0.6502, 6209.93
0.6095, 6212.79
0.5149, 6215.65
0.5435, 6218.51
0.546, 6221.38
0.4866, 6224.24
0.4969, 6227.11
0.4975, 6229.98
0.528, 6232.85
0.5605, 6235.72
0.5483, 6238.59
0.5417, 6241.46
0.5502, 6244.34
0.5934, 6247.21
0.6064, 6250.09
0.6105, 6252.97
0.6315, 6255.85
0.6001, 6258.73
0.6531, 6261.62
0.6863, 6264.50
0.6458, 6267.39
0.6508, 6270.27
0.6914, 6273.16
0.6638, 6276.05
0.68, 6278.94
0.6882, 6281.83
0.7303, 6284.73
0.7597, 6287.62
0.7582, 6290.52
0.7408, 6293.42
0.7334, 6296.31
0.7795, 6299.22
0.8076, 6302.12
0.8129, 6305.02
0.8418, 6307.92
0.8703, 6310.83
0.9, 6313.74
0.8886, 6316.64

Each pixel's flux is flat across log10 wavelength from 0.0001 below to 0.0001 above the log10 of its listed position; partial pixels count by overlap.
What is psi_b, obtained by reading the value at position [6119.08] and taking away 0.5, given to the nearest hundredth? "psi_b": 0.38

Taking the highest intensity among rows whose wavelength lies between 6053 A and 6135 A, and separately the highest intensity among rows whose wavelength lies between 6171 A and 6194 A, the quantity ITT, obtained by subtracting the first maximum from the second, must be -0.26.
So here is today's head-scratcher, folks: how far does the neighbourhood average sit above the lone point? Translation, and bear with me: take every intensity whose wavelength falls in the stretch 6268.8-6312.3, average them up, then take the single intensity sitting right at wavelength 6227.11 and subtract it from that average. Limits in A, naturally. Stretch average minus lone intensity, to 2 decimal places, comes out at 0.25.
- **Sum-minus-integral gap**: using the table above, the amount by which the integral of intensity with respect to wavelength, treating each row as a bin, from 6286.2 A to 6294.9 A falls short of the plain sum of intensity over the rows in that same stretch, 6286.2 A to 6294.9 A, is -4.3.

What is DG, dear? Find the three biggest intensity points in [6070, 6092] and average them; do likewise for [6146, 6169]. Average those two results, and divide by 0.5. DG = 1.8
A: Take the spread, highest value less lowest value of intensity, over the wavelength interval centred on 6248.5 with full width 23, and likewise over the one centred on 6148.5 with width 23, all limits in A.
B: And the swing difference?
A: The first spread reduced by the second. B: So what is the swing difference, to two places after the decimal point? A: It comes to -0.23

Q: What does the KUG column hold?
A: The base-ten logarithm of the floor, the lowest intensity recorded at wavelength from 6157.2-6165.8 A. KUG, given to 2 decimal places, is -0.29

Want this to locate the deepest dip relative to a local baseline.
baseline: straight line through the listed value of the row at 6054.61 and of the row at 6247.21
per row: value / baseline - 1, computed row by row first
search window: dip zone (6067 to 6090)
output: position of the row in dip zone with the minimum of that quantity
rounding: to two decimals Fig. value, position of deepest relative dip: 6068.57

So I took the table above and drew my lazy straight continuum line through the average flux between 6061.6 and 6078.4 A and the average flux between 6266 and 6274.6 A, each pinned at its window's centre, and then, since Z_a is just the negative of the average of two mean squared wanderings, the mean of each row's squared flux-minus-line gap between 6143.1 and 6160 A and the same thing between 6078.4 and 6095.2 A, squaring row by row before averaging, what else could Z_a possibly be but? -0.010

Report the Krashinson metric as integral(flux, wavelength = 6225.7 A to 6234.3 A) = 4.4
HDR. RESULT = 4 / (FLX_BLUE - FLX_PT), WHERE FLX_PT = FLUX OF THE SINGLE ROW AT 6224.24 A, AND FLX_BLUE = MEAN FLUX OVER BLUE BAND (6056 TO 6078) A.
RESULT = 10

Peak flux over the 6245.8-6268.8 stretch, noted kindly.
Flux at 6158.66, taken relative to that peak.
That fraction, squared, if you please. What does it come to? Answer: 1.1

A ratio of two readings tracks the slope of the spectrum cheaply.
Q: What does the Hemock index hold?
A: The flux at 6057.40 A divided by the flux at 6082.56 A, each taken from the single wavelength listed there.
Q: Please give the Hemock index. 0.99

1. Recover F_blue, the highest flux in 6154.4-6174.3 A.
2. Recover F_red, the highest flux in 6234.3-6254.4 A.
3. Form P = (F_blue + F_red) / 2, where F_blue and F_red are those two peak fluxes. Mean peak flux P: 0.73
